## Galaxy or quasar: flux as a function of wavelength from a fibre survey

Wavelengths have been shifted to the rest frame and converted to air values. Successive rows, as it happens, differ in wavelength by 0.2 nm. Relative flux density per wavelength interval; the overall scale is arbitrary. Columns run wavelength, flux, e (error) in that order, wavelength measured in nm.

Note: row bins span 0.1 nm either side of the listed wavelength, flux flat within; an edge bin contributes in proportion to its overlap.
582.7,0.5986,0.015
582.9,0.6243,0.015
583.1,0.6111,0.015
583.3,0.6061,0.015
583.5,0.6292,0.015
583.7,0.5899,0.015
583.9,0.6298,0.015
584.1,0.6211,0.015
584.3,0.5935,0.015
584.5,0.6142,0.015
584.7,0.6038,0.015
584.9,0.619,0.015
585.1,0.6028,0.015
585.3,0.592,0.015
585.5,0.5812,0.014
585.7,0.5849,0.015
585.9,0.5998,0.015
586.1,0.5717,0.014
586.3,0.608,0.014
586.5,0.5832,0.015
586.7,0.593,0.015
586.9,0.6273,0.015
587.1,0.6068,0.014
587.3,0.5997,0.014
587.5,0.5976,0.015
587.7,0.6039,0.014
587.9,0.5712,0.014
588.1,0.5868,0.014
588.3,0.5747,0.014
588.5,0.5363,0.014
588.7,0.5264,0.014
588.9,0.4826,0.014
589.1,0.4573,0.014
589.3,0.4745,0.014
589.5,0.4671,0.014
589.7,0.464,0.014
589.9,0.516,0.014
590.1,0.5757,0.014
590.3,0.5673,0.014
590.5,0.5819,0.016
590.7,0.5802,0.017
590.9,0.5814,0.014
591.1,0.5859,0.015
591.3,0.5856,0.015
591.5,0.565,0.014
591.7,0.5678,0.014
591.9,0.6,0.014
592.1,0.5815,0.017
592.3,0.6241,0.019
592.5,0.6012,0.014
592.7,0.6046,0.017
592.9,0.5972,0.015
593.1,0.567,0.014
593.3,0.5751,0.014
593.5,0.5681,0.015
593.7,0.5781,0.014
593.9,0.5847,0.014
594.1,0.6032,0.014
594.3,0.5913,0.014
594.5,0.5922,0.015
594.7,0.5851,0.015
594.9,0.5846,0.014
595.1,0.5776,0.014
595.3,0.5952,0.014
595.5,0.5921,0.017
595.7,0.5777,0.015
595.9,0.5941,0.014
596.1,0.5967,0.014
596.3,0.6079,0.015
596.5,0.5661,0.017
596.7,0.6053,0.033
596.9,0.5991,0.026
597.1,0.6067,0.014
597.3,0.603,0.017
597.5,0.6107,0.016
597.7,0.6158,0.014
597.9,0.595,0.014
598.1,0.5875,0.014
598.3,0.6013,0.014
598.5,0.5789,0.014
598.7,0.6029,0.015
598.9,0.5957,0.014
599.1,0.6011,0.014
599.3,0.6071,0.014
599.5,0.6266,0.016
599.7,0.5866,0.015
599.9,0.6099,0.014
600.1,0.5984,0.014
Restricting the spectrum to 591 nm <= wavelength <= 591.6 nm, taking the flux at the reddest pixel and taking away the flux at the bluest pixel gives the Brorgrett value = -0.021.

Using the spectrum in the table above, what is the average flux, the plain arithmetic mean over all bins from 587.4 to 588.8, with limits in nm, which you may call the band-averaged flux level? 0.571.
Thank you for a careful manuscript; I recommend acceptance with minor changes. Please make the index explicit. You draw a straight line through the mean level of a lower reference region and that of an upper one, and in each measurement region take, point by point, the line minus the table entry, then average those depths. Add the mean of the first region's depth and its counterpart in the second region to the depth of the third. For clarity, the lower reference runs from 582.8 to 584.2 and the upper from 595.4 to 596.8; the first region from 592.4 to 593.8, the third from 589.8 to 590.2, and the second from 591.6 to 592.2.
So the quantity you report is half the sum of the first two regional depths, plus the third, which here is 0.072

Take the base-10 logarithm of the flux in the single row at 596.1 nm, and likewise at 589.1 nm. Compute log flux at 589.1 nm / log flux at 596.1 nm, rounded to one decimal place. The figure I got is 1.5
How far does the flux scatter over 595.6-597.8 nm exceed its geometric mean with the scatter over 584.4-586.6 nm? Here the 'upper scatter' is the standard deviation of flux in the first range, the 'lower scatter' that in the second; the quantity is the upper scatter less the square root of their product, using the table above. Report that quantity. -0.0001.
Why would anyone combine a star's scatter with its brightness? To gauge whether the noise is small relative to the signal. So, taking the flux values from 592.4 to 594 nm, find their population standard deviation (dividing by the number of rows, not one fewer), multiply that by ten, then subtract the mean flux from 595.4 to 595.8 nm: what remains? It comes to -0.446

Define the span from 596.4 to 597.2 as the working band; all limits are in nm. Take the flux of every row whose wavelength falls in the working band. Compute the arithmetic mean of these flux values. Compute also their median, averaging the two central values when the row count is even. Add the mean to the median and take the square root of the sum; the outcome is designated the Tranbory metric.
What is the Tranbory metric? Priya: 1.09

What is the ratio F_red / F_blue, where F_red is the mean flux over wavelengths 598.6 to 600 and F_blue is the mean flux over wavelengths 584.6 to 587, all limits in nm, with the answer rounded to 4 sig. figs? 1.012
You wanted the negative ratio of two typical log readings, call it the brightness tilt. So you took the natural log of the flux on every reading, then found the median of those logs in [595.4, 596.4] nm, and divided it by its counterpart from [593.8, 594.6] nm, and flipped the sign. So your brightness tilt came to -0.992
